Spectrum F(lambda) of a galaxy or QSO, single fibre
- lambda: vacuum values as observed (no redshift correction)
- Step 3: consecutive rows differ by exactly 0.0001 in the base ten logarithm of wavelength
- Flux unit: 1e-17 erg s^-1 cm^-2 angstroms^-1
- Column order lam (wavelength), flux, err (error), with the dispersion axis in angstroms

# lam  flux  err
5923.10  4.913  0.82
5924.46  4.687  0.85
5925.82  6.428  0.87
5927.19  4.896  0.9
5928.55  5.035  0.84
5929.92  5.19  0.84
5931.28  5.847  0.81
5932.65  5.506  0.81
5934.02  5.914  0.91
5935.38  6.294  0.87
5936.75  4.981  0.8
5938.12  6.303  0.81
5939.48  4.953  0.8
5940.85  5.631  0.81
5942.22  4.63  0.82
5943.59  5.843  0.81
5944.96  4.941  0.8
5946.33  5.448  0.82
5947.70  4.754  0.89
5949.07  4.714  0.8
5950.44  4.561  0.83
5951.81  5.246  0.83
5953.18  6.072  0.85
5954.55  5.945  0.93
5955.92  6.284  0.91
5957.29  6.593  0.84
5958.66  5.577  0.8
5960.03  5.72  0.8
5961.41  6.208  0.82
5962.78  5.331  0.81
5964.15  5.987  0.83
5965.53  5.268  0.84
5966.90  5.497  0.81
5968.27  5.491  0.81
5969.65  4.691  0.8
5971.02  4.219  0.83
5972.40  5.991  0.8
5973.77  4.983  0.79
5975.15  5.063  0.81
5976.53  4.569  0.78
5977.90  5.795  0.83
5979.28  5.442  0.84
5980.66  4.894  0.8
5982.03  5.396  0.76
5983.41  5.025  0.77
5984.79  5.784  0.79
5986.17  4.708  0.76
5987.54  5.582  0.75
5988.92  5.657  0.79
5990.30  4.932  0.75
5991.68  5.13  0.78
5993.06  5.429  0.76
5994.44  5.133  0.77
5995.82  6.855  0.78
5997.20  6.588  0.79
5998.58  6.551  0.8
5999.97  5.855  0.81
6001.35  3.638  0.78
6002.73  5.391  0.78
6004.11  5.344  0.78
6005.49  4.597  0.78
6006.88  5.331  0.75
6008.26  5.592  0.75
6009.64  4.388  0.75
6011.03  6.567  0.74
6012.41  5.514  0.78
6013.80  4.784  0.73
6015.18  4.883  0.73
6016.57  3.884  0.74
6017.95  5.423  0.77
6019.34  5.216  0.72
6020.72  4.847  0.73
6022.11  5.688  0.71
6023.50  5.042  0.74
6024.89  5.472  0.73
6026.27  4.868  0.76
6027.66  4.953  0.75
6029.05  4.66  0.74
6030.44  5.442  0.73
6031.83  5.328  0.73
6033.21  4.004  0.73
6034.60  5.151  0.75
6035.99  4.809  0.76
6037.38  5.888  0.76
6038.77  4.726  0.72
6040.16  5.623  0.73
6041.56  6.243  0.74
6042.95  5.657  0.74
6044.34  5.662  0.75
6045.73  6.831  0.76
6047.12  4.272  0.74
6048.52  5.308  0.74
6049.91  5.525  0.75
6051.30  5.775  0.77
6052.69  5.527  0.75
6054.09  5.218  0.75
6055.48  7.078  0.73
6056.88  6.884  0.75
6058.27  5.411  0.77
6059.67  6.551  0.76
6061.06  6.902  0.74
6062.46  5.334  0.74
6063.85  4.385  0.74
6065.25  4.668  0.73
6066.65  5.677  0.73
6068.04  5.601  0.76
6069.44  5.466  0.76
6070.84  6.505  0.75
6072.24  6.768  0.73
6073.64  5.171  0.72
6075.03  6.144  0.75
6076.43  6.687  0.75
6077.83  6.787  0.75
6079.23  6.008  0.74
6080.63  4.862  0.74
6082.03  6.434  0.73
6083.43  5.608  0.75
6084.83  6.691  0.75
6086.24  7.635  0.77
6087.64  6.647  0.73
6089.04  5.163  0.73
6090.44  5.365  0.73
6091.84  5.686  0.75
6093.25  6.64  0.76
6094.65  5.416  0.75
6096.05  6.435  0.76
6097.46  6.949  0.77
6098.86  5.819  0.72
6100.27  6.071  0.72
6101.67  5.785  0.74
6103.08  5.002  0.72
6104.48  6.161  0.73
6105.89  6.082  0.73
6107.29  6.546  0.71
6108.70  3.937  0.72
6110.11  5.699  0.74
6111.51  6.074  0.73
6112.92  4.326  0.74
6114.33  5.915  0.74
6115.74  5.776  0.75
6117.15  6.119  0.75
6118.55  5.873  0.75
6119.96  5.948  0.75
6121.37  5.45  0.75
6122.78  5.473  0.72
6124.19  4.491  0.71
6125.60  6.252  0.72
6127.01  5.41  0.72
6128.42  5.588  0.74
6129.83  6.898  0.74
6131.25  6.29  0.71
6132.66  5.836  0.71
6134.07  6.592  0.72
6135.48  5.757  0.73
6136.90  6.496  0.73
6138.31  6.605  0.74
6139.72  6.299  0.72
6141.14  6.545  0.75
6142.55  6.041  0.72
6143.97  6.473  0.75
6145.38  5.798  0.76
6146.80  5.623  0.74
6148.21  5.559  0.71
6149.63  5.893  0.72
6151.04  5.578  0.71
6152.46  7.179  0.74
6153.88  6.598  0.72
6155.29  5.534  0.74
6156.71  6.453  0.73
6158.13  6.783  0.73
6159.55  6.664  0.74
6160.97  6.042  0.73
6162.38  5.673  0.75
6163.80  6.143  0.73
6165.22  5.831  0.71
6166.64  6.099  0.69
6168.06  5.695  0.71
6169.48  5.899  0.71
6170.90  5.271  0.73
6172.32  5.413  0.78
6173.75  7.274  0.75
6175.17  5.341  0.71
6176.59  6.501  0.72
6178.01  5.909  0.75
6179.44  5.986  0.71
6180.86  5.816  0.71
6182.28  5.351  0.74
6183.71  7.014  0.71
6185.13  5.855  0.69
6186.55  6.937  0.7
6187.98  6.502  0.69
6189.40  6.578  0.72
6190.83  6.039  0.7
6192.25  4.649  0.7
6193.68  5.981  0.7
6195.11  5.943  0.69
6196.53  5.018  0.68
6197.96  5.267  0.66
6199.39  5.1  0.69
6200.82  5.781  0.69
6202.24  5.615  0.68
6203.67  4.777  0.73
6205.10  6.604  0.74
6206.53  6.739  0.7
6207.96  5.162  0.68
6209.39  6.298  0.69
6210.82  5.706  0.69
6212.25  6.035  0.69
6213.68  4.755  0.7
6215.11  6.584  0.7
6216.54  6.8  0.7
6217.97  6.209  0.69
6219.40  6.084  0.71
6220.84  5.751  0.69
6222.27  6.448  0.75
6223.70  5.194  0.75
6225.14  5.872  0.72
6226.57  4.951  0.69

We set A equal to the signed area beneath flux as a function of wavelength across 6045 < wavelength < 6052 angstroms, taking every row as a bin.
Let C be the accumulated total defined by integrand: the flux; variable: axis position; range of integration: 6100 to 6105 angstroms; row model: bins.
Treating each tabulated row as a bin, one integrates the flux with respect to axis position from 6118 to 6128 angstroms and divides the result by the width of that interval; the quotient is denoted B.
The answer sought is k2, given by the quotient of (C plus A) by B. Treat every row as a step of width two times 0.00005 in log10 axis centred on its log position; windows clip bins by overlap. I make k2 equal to 12.1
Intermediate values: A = 39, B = 5.6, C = 29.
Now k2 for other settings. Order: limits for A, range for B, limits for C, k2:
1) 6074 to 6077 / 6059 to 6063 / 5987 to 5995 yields 9.7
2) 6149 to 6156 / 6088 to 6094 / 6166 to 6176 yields 17.6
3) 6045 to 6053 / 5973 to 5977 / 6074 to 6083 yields 20.2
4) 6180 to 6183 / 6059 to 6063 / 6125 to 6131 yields 8.4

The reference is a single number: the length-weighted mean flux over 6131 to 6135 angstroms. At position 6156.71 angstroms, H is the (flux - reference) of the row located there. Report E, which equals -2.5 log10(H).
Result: 1.6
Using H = 0.24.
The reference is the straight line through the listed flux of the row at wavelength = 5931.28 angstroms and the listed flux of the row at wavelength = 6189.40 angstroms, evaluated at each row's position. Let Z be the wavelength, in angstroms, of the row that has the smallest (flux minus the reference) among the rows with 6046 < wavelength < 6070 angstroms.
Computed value 6047.12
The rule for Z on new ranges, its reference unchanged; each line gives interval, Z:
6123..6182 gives 6124.19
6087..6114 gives 6108.70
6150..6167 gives 6155.29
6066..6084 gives 6080.63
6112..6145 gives 6112.92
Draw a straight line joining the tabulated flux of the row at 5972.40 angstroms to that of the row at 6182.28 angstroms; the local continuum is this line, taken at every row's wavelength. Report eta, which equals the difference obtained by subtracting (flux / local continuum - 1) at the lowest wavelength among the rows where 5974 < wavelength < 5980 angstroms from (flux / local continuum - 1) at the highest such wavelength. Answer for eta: 0.07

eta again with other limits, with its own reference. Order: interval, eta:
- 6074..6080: -0.02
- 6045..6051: -0.22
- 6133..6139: 0.01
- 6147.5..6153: 0.30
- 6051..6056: 0.23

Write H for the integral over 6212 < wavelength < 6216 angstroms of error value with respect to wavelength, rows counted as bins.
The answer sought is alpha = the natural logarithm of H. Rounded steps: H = 2.8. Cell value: 1.03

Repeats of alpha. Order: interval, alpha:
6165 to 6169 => 1.03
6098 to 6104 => 1.47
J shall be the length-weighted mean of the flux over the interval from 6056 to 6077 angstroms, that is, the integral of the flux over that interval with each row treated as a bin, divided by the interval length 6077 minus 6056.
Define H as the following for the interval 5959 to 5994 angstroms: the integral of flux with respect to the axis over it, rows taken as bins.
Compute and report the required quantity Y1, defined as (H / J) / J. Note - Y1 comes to 5.4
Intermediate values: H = 186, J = 5.88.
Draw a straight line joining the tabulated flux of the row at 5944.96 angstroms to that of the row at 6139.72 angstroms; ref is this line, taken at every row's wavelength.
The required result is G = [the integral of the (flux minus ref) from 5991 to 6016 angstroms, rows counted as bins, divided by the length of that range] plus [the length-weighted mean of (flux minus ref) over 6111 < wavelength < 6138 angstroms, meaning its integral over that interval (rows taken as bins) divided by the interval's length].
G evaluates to -0.3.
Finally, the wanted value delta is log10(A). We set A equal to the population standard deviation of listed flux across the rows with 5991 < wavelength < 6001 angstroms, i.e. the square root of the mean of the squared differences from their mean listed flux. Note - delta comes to -0.17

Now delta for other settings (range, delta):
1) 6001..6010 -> -0.18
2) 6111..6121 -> -0.24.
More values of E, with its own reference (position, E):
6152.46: 0.0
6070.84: 1.4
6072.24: 0.6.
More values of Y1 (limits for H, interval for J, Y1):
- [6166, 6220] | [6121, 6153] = 8.8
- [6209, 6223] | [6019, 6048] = 3.1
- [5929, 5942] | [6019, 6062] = 2.4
